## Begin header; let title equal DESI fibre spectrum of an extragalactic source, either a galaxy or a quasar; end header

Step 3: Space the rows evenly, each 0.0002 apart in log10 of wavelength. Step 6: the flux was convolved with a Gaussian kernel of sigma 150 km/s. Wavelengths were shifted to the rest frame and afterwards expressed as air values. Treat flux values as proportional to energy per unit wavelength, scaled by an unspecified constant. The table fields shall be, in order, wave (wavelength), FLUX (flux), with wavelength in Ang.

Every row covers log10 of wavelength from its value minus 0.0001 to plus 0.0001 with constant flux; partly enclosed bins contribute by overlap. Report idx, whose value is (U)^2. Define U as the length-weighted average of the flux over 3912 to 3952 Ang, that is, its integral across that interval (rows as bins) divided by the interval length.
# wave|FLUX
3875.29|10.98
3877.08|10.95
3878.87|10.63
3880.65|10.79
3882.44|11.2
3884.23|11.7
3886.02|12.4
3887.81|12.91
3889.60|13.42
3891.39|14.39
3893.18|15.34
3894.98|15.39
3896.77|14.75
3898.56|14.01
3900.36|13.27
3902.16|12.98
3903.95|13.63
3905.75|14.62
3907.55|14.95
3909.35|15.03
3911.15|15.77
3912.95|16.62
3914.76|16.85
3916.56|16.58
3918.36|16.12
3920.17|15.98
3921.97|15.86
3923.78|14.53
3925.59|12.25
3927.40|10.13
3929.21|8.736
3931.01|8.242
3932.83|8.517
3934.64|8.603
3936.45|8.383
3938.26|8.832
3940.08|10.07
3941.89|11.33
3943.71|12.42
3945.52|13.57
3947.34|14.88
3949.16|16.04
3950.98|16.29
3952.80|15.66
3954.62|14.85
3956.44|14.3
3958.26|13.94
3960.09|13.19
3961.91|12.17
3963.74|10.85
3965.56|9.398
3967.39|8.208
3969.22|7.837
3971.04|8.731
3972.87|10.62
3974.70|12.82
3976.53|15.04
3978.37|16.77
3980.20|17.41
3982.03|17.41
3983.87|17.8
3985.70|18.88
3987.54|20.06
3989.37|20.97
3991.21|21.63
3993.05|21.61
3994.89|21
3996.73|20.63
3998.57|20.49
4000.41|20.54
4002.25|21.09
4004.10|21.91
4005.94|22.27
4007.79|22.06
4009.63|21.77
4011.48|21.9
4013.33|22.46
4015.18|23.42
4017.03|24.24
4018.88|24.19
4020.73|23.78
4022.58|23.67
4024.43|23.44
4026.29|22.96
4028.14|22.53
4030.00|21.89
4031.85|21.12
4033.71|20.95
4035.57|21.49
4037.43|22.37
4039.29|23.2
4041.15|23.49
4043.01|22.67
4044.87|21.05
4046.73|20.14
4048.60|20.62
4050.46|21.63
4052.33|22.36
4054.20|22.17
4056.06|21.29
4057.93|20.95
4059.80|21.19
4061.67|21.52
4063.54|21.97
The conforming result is 163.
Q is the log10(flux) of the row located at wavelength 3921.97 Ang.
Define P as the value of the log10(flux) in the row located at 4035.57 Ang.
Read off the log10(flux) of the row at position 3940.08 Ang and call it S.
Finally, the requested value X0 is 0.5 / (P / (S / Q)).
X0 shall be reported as 0.31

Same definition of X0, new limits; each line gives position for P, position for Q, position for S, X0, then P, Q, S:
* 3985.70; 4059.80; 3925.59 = 0.32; 1.28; 1.33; 1.09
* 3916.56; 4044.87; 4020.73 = 0.43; 1.22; 1.32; 1.38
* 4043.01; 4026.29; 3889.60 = 0.31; 1.36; 1.36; 1.13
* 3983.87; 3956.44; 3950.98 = 0.42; 1.25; 1.16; 1.21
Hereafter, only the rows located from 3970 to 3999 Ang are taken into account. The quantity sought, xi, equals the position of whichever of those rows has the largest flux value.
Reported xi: 3991.21 Ang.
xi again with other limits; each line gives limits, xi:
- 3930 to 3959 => 3950.98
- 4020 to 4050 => 4020.73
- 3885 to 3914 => 3912.95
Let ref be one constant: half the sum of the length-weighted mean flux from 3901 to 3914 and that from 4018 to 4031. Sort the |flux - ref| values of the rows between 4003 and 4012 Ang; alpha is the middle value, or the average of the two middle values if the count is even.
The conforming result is 2.9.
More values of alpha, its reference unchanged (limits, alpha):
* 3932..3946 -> 9.5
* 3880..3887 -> 7.5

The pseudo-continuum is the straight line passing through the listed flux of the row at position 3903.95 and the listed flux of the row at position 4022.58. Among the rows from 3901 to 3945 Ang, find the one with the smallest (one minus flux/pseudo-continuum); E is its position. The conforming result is 3914.76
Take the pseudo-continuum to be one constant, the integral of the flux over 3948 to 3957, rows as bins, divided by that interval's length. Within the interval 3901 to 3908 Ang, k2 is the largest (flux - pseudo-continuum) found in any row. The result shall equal -0.5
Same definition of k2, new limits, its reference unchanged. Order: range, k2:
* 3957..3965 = -1.5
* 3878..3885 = -3.8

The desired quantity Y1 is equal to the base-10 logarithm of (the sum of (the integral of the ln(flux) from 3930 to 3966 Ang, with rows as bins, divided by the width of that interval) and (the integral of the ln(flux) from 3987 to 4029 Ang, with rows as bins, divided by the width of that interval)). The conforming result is 0.745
